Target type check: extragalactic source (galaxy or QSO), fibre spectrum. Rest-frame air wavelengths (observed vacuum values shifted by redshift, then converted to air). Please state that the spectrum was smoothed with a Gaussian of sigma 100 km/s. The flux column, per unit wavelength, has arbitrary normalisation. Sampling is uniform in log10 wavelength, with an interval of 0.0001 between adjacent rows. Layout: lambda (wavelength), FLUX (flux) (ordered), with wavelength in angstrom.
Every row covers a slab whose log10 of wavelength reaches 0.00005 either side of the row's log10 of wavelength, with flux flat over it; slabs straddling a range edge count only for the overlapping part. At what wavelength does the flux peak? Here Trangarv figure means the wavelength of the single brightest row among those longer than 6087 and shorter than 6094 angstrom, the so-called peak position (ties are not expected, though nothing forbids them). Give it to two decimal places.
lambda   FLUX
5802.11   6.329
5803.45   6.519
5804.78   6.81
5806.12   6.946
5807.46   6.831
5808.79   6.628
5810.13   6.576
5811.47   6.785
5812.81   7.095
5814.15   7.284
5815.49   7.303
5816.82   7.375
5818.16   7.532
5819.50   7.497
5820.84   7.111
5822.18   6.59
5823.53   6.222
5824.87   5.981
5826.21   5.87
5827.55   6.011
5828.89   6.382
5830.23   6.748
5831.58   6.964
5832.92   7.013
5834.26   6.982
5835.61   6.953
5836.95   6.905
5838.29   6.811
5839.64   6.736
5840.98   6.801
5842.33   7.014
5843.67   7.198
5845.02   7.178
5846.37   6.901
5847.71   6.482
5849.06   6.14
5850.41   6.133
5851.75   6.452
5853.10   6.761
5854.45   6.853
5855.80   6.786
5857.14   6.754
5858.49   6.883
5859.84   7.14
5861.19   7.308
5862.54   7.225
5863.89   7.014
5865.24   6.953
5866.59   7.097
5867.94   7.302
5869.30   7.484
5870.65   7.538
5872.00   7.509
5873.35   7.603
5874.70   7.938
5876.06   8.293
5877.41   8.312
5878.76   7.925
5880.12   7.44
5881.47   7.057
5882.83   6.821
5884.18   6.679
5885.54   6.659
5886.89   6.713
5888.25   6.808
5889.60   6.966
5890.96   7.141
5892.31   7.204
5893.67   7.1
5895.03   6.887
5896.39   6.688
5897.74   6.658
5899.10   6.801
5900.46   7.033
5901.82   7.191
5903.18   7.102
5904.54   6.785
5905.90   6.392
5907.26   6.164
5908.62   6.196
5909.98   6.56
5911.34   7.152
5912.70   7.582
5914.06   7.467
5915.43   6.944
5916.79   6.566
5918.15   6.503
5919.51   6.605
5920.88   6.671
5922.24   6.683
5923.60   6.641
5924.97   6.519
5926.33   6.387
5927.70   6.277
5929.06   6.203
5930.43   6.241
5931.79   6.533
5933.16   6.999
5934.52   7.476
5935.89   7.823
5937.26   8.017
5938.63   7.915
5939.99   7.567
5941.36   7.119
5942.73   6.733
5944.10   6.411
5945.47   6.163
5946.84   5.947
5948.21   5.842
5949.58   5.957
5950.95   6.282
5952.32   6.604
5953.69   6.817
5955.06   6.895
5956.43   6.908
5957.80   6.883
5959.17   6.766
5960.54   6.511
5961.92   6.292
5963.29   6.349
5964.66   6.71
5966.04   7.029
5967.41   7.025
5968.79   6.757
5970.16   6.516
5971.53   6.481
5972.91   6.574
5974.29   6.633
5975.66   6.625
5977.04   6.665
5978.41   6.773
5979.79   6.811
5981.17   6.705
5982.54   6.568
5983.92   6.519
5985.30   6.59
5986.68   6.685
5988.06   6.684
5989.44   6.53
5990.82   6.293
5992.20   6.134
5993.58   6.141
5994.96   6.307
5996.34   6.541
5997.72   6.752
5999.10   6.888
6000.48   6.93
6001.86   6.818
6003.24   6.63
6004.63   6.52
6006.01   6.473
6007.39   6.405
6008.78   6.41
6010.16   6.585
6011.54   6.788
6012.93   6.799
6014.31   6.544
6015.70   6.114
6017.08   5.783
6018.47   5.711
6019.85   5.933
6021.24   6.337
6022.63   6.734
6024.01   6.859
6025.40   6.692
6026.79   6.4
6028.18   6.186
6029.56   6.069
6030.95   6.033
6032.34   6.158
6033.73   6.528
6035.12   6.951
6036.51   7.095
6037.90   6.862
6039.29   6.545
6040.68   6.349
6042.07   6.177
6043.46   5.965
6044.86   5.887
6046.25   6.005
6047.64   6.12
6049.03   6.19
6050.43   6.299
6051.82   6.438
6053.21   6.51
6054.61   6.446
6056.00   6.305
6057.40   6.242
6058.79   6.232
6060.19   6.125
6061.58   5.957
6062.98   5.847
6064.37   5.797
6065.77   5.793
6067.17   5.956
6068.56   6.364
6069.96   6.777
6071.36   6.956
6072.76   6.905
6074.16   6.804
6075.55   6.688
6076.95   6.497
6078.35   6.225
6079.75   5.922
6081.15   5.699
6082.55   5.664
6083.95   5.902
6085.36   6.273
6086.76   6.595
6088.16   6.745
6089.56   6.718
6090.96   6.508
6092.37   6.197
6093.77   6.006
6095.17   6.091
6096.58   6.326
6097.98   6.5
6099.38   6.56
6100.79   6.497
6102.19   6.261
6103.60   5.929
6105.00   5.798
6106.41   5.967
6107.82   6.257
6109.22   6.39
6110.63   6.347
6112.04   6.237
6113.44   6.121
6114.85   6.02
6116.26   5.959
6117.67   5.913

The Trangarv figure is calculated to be 6088.16 angstrom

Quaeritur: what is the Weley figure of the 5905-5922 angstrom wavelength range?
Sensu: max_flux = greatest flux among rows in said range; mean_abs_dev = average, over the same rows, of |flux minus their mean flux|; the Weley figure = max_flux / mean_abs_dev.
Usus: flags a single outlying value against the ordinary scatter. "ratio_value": 20.6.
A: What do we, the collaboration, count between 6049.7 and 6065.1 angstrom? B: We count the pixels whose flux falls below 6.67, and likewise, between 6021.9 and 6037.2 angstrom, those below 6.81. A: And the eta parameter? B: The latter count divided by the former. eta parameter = 0.73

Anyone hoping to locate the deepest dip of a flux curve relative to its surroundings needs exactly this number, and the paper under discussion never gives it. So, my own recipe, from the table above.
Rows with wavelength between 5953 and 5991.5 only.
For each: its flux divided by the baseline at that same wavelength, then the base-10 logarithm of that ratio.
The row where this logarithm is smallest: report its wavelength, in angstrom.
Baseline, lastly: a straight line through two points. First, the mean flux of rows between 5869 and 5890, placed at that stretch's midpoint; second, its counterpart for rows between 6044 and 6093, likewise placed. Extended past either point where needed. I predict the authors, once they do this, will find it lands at 5961.92 angstrom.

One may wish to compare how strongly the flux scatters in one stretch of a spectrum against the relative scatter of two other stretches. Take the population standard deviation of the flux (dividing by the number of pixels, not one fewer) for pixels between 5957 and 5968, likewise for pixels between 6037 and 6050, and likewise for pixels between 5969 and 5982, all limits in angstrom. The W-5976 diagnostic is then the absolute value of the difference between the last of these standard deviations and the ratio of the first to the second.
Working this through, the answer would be 0.8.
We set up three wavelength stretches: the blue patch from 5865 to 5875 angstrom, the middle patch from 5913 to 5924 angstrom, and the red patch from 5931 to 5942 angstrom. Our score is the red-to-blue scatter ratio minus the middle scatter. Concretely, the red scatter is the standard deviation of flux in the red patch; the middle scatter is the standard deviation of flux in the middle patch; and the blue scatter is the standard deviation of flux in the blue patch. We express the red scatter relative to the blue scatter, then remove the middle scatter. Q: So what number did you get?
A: 1.4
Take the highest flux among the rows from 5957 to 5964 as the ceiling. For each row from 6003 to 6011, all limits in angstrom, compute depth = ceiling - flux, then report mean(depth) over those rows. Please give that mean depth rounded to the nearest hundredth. 0.38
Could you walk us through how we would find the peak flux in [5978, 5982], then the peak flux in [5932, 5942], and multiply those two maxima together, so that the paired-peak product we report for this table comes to 54.6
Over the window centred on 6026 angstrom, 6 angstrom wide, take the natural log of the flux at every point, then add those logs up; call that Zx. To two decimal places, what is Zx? 7.51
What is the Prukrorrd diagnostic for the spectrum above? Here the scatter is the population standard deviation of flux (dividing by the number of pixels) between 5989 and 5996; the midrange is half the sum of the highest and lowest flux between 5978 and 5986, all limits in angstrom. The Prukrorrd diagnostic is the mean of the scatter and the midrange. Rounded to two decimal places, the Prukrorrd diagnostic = 3.40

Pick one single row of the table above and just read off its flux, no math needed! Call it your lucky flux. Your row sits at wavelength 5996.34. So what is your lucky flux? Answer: 6.541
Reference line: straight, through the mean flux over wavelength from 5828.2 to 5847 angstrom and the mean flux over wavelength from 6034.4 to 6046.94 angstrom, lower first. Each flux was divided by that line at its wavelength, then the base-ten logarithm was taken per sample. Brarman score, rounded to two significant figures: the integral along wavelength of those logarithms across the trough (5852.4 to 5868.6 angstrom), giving 0.16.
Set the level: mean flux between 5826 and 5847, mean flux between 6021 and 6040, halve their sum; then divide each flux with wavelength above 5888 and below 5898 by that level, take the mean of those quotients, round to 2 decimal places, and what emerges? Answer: 1.04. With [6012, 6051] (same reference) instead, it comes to 0.95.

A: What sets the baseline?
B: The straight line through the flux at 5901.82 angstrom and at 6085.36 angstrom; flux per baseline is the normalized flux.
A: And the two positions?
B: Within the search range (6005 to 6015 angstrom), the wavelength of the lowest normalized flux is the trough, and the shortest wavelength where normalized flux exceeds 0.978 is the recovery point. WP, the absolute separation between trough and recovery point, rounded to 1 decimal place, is 2.8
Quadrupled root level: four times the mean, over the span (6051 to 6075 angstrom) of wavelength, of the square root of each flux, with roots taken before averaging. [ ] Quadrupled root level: 10.1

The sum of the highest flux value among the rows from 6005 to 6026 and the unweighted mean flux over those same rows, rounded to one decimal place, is 13.3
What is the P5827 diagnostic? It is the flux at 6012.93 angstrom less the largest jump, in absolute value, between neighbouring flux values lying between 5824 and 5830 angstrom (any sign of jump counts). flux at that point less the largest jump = 6.43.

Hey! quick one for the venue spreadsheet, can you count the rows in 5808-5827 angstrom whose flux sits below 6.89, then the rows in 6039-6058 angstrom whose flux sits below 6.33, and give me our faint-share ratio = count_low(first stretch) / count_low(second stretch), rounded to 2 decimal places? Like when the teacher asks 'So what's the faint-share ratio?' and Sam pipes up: 0.78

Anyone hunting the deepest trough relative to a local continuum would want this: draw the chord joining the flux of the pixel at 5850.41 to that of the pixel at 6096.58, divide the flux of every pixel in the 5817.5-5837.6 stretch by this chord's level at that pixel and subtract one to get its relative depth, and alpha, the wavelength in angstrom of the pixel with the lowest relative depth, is 5826.21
